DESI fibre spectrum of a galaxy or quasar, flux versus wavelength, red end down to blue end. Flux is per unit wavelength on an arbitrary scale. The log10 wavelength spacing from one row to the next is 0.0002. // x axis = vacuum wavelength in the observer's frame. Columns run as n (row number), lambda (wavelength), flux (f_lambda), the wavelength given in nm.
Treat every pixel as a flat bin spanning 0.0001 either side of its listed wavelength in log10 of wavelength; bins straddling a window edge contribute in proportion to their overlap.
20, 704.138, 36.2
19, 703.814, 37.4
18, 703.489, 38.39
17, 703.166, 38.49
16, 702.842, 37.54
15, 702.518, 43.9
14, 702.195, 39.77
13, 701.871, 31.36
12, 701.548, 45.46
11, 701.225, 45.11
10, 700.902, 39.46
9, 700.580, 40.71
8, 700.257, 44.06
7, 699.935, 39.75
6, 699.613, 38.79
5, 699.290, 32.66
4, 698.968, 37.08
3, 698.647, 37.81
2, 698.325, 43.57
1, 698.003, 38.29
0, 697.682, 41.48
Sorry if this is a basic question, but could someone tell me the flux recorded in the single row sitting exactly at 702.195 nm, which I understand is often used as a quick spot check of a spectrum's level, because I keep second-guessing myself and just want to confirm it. 39.77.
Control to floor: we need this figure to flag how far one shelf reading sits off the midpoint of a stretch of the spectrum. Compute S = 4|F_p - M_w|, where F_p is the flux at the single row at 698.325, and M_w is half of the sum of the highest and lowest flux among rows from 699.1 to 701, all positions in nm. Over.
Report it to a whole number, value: 21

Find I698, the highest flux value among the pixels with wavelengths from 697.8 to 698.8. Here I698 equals 43.57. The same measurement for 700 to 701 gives 44.06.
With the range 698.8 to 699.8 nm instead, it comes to 38.79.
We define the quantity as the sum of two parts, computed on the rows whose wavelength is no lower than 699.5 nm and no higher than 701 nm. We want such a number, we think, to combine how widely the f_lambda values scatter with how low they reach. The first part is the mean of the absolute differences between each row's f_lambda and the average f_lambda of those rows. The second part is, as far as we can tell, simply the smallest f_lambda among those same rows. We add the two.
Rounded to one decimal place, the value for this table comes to 40.3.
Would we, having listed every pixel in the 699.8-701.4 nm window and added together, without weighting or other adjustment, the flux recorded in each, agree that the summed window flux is 209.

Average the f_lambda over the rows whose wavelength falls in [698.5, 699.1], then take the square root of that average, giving 6.12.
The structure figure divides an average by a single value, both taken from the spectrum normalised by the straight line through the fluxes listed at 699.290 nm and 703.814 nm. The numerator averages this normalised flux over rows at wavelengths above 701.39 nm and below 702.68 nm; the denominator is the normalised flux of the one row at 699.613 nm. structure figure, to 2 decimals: 0.96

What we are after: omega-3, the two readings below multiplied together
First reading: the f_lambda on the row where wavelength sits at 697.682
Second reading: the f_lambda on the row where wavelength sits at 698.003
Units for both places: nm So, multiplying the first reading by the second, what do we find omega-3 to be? 1588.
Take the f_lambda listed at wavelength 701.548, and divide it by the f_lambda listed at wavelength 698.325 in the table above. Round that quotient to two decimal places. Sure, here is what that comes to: 1.04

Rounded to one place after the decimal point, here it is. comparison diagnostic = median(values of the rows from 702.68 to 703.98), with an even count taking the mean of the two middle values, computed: 38.0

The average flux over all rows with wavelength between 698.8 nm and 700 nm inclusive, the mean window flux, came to 37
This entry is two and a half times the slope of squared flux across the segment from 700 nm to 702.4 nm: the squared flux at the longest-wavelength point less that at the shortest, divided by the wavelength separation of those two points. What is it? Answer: -464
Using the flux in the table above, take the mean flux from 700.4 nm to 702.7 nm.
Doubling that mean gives 81.6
